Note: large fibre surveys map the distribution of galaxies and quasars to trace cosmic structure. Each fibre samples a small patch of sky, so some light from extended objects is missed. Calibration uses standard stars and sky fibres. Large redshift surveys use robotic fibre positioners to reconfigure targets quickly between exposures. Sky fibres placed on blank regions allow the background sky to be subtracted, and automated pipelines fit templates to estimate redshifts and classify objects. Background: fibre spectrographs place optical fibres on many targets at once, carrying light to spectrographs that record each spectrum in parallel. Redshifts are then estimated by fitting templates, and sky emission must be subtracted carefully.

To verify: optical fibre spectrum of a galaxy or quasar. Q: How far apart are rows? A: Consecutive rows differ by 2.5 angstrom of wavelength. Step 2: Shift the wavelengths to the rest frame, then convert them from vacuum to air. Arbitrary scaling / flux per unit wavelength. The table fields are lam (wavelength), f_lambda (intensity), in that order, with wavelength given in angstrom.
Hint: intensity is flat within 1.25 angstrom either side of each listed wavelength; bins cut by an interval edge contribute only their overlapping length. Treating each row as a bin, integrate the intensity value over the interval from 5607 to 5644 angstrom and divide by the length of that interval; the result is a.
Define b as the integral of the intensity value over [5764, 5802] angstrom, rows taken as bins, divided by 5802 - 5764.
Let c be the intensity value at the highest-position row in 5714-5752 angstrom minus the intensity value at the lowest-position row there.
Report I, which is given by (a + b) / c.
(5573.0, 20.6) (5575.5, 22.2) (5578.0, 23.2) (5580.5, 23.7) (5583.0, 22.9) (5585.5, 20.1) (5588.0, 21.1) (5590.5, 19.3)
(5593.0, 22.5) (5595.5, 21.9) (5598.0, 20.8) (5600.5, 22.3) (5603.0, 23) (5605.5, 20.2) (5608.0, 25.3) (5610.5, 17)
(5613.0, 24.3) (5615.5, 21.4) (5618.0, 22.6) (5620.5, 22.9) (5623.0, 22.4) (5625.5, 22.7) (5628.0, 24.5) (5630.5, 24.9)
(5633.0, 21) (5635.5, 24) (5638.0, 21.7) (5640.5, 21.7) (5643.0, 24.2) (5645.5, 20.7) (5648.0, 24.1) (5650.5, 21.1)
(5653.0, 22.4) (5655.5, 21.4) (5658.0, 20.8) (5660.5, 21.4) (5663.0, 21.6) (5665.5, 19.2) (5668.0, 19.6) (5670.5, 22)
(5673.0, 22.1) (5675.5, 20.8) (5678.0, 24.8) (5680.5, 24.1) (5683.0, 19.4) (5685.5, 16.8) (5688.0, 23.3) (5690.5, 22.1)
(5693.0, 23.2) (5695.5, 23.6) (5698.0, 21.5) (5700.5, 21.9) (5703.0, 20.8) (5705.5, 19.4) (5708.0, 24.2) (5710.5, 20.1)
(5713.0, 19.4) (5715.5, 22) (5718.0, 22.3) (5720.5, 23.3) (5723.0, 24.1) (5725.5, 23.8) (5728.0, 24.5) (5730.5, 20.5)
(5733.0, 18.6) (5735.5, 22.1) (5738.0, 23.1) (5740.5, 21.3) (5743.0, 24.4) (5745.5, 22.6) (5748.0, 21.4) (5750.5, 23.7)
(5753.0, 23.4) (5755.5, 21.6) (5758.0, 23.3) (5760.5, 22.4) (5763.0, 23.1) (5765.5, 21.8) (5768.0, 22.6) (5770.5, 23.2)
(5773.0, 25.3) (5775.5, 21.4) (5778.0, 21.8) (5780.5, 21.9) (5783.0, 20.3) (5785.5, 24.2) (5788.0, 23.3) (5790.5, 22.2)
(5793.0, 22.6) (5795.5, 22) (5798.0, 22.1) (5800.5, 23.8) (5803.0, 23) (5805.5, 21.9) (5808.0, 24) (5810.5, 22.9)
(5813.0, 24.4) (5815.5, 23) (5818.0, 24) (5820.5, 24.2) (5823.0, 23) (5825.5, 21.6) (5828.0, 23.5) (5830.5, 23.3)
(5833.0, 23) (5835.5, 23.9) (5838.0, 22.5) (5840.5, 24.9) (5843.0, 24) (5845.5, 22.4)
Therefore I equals 27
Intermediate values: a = 22.68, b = 22.6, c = 1.7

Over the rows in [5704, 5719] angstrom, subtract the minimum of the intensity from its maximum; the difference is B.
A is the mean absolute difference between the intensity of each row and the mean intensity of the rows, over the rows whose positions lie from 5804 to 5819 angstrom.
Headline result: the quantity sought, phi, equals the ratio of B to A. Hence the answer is 6.3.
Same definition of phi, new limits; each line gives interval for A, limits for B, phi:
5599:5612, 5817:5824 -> 0.5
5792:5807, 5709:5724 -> 8.3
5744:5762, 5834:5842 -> 3.3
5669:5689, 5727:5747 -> 3.0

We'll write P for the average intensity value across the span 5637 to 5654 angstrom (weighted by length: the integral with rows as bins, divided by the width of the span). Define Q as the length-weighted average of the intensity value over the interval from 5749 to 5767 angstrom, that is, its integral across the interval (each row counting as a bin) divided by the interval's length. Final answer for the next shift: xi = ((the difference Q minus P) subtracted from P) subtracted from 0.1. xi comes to -22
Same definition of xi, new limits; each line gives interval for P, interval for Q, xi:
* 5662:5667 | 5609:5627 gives -19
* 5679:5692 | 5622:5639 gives -19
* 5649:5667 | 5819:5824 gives -19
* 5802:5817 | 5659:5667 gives -26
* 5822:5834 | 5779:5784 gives -24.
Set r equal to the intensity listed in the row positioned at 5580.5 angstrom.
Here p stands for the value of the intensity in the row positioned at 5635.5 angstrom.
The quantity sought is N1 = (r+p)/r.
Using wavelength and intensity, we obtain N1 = 2.01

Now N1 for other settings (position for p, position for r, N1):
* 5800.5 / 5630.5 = 1.96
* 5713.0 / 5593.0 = 1.86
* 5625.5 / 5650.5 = 2.08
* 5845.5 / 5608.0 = 1.89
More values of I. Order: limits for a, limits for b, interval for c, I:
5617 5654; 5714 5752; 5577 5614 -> 41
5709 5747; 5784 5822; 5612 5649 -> -227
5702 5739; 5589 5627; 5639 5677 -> -49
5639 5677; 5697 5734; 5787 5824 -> -144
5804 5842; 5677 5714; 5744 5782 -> -64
